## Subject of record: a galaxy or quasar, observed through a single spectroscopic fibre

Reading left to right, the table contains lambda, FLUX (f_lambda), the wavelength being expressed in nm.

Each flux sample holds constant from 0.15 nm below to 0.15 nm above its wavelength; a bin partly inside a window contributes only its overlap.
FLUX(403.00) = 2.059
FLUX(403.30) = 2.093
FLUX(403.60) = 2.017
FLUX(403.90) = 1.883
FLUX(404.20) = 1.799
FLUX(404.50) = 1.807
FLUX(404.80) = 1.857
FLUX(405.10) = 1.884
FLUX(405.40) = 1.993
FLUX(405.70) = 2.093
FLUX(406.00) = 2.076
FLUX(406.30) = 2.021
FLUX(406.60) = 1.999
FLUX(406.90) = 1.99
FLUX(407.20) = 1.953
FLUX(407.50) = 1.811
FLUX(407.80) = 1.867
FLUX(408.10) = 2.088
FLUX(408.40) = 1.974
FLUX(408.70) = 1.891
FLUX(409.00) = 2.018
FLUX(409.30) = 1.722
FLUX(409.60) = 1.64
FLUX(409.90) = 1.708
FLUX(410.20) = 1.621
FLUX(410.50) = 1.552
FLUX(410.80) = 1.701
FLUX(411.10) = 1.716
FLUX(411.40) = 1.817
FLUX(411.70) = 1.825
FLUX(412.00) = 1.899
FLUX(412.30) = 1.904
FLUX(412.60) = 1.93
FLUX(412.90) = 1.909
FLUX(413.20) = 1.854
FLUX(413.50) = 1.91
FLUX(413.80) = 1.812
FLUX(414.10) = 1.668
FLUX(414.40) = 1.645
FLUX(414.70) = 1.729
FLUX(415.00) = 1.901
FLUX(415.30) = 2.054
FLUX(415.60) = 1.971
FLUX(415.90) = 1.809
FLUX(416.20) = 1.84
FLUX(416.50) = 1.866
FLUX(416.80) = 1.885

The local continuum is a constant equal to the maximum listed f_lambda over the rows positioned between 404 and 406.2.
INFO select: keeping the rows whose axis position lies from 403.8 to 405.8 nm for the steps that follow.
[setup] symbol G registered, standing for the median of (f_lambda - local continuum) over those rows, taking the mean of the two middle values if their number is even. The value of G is -0.21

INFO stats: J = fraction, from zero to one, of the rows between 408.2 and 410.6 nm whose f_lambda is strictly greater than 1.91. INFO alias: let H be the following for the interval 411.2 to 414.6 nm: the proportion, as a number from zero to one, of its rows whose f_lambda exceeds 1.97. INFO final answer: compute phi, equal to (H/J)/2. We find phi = 0.00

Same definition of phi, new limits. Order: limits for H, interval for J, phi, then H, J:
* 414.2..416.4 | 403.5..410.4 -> 0.30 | 0.29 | 0.48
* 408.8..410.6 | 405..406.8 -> 0.10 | 0.17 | 0.83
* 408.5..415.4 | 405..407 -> 0.05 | 0.09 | 0.86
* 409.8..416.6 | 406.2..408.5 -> 0.06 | 0.09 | 0.75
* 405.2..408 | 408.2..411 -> 1.50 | 0.67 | 0.22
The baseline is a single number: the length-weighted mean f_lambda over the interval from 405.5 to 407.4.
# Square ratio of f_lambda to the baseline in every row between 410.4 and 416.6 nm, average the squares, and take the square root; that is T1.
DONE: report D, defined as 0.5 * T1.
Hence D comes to 0.453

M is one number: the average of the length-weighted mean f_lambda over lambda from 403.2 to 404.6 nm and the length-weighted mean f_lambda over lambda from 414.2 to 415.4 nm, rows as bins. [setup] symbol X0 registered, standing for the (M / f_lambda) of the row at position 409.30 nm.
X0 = 1.08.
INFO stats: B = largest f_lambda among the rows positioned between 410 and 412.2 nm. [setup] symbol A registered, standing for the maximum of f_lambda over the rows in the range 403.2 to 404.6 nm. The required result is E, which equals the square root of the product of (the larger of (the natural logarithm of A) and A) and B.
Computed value 1.99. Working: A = 2.093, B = 1.899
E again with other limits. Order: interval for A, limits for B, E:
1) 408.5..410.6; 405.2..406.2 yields 2.06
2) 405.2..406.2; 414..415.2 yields 1.99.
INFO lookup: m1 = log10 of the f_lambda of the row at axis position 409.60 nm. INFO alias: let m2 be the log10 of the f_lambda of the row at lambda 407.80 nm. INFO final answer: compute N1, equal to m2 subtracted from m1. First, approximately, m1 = 0.215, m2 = 0.271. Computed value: -0.06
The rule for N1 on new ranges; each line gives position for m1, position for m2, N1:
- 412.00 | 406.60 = -0.02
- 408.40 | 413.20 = 0.03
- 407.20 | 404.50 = 0.03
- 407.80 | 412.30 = -0.01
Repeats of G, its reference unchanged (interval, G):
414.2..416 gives -0.24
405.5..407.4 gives -0.08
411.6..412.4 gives -0.19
